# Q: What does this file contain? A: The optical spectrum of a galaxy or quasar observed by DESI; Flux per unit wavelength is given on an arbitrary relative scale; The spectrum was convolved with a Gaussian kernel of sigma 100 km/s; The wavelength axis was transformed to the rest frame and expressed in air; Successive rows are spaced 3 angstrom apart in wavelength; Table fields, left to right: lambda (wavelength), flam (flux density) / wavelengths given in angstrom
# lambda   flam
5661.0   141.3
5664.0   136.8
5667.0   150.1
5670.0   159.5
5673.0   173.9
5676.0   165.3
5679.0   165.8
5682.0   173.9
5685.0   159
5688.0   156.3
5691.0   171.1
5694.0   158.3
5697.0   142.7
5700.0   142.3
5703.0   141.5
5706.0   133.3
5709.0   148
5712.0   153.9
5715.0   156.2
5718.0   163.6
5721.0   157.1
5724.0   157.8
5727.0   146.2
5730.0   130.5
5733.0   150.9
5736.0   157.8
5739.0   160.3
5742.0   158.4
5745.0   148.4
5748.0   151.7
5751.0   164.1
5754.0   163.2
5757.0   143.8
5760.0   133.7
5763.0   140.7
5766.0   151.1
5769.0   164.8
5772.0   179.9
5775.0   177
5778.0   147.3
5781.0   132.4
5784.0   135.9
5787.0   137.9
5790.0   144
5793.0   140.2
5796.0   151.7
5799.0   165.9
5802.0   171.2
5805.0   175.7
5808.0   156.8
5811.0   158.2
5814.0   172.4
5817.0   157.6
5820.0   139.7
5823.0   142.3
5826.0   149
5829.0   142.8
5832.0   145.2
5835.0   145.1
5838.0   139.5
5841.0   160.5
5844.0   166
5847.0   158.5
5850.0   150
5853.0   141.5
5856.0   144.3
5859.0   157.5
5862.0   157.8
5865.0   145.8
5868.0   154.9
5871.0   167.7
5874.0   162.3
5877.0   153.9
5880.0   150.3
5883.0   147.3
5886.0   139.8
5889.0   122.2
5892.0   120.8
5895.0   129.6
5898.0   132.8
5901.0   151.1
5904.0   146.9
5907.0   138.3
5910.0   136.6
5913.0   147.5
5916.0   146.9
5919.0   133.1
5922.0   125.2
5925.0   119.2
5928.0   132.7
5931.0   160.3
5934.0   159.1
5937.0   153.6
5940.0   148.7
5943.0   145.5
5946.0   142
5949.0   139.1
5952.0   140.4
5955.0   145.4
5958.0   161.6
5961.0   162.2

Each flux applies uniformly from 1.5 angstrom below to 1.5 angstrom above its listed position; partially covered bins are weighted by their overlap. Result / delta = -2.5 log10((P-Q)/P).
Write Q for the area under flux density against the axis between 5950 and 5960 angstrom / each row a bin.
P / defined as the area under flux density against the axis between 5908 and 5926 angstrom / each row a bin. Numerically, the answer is 1.0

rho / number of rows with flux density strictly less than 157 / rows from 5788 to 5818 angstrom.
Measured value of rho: 4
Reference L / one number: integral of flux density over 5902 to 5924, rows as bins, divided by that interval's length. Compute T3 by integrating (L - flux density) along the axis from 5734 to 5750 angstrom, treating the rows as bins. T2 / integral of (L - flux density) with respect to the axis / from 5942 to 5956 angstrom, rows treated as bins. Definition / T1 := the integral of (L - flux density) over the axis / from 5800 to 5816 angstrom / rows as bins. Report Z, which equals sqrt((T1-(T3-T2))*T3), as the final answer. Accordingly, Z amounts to 242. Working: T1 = -440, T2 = -45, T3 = -263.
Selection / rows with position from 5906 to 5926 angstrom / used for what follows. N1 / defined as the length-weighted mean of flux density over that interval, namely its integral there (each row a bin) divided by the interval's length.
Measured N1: 136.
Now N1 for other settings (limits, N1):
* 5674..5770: 154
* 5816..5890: 150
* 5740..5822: 154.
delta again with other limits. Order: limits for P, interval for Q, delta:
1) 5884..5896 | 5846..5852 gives 1.0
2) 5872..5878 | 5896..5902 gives 2.3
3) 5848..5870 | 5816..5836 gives 2.3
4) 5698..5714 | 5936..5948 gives 1.6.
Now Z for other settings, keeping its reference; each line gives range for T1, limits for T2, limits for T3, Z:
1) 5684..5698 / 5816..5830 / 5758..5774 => 169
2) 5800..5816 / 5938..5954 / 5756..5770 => 204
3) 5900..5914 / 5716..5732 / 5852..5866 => 128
